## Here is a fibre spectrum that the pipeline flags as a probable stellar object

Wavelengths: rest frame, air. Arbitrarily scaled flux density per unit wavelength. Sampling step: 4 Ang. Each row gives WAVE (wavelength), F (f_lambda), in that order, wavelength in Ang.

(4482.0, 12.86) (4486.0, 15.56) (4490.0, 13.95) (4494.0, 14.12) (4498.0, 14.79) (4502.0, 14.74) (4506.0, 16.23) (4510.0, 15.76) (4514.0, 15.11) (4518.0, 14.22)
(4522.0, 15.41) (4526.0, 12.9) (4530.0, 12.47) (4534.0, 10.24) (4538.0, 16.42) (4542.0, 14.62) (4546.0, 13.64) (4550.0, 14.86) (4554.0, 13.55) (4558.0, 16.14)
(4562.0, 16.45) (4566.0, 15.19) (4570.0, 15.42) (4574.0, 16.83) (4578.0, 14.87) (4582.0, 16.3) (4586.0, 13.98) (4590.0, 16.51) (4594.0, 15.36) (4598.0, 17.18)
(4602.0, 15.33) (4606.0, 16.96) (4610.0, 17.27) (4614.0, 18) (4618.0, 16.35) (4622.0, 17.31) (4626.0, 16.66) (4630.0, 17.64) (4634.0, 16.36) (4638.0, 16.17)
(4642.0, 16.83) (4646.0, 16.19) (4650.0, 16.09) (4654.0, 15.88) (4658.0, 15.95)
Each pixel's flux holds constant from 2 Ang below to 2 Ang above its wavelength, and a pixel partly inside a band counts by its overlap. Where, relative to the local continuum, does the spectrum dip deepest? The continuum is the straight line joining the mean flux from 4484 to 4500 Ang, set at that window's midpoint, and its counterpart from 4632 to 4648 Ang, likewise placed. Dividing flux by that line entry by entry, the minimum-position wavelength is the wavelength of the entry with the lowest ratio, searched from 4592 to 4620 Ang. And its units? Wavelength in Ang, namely 4602.0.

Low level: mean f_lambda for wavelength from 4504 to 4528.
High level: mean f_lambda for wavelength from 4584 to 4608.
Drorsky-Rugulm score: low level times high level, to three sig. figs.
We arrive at 237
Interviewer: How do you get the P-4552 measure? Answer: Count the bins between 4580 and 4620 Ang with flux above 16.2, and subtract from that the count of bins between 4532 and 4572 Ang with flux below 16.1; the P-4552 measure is 0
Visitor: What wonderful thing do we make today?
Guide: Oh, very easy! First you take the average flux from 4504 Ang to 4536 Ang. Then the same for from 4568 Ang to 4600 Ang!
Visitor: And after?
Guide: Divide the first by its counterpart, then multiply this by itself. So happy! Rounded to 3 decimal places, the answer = 0.789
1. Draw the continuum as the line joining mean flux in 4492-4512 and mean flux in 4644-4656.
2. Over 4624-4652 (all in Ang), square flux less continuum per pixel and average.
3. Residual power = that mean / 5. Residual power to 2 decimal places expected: 0.13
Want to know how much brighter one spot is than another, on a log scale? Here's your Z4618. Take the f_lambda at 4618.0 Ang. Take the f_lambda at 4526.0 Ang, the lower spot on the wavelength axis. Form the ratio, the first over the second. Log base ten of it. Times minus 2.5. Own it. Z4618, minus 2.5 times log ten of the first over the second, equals -0.26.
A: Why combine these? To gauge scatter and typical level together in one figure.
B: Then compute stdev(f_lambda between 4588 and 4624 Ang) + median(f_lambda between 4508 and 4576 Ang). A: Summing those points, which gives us 16.0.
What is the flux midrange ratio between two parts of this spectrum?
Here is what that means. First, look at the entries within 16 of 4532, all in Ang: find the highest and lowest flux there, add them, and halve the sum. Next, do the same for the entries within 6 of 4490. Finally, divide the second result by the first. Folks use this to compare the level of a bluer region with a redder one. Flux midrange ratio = 1.11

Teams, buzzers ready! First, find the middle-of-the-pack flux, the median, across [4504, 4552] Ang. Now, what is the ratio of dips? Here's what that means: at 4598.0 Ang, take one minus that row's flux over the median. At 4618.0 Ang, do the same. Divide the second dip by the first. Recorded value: 0.7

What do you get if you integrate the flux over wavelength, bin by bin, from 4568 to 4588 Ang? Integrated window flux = 310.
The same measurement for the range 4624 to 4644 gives 335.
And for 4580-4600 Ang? 317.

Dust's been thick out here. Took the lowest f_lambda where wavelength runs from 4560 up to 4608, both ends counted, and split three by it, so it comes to 0.215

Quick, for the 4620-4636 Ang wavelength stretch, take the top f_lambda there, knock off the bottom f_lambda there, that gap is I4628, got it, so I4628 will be 1.3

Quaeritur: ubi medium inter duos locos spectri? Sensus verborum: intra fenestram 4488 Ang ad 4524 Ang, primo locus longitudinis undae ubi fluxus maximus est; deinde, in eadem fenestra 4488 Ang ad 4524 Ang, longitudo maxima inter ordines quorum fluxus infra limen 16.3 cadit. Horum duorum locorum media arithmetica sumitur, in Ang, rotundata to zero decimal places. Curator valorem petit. 4514 Ang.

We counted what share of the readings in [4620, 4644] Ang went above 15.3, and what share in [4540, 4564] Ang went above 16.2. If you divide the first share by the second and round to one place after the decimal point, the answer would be 6.0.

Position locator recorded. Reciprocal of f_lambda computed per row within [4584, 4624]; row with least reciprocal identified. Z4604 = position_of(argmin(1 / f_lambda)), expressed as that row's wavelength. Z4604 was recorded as 4614.0 Ang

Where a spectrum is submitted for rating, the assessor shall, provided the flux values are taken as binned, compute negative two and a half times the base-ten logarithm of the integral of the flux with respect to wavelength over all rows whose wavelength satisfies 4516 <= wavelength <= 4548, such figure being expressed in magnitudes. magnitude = -6.61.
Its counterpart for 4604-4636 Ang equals -6.84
